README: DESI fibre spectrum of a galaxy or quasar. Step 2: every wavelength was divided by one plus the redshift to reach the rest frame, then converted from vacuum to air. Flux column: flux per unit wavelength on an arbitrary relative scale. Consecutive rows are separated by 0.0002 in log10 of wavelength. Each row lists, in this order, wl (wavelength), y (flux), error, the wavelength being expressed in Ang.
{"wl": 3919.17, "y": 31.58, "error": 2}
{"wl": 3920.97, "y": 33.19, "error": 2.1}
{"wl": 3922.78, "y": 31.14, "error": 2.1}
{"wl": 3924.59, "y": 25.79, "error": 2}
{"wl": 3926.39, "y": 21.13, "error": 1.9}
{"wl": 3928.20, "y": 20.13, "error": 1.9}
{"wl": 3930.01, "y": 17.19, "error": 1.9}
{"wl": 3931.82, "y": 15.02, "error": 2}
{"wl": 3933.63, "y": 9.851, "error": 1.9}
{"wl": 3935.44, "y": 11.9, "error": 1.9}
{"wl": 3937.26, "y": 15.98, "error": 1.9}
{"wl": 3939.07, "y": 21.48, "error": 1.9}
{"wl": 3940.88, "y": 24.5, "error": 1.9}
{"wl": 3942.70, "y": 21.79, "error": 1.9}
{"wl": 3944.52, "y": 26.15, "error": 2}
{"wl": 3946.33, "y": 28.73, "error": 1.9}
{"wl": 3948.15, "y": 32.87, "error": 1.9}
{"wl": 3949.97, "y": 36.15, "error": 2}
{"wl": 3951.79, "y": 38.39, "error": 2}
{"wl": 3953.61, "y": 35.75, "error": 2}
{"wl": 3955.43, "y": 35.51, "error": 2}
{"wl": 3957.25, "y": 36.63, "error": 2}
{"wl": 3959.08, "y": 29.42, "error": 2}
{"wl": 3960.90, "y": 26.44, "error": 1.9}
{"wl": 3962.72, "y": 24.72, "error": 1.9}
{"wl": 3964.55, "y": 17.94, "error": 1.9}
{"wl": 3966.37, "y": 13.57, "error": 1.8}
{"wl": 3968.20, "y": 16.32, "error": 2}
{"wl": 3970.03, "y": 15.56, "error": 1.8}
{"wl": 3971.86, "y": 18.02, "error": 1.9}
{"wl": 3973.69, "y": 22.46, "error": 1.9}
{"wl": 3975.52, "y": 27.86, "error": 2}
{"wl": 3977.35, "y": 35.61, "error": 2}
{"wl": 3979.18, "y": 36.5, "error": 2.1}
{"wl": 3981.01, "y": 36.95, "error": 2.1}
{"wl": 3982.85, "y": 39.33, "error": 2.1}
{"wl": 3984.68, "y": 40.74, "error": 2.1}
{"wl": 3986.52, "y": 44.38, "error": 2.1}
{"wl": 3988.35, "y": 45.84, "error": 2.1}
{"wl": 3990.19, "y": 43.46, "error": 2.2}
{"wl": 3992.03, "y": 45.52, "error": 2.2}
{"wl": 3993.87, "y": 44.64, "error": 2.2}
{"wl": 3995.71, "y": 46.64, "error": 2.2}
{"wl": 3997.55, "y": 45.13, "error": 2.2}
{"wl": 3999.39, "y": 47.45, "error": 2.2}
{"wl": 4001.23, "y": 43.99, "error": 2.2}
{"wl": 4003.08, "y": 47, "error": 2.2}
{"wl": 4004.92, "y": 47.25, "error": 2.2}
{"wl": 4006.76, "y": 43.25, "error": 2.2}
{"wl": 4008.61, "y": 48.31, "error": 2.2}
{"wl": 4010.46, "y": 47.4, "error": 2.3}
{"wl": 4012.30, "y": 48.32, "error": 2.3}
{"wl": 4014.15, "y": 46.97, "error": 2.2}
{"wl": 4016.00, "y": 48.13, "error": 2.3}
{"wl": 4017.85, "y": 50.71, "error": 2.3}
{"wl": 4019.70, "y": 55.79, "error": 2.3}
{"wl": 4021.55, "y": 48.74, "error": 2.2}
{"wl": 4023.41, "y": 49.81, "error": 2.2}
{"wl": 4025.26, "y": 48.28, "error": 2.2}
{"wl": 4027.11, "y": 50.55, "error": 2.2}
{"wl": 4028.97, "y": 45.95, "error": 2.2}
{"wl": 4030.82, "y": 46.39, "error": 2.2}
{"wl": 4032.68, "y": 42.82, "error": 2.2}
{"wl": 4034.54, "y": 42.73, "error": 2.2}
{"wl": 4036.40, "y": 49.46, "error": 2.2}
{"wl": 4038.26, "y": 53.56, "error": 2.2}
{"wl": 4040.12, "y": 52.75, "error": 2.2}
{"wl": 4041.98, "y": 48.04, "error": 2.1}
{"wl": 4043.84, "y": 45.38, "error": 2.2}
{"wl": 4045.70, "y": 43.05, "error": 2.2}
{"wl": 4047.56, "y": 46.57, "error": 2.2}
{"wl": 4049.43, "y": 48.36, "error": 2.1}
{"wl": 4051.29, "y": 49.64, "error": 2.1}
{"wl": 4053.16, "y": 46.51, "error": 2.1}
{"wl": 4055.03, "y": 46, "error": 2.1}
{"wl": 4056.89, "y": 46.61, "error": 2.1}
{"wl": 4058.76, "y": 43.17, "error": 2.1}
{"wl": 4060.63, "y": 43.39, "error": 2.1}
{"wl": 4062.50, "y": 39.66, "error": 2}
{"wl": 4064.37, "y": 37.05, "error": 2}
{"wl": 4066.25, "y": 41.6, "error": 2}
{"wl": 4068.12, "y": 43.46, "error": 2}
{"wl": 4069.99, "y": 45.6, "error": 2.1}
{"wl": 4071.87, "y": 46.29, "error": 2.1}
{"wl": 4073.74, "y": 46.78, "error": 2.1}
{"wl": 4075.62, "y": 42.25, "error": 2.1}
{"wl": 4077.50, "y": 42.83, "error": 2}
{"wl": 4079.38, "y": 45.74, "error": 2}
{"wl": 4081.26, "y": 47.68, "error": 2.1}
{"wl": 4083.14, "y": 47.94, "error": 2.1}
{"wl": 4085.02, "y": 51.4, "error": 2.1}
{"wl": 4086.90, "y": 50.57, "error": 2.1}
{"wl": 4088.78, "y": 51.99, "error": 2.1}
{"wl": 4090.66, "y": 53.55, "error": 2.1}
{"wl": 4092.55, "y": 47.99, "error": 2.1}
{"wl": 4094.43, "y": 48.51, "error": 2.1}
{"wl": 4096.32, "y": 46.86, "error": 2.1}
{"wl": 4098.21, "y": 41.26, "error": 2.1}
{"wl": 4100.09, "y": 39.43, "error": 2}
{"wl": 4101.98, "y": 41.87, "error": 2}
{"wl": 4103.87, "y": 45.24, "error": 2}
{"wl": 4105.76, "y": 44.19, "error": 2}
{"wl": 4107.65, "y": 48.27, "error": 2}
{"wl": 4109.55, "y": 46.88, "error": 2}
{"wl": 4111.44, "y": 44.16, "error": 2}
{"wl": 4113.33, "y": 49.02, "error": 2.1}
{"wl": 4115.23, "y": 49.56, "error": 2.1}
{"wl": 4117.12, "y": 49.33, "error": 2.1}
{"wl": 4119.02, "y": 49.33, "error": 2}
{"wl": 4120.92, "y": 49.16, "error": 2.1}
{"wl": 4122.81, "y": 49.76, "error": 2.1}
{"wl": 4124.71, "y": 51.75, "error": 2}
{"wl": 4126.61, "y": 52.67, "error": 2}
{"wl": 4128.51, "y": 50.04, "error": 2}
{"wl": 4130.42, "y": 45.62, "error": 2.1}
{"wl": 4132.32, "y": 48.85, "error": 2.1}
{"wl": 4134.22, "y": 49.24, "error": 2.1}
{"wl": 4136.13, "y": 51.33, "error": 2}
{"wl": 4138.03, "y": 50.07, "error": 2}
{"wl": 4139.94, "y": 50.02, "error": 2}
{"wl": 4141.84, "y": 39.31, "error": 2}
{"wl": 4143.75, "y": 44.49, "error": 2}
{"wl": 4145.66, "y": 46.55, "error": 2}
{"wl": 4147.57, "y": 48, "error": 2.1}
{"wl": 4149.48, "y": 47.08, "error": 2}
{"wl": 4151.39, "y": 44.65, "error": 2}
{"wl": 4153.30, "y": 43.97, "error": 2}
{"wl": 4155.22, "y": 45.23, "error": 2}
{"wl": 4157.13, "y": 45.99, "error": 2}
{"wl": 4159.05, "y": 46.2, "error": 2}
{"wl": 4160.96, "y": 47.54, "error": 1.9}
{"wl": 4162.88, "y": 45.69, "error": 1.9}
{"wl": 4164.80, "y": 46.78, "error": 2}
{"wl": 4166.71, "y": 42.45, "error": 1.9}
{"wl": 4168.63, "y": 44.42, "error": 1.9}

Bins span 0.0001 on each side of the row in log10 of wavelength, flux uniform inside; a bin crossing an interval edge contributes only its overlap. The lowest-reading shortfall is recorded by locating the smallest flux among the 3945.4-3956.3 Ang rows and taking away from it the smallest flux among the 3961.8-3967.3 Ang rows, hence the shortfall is 15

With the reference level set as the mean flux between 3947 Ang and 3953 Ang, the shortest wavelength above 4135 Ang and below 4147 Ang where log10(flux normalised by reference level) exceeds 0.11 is 4136.13 Ang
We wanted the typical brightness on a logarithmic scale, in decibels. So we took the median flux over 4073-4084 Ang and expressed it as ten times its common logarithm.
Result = 16.7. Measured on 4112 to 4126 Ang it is 16.9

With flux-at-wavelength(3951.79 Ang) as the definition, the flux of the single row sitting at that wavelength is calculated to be 38.39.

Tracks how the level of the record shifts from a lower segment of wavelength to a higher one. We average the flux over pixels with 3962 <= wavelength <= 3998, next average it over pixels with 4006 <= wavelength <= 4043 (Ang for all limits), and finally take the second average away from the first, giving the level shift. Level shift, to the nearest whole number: -15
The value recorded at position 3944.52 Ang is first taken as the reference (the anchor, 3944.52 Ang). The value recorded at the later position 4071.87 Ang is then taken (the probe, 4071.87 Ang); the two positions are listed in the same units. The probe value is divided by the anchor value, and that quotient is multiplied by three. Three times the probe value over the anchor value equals 5.3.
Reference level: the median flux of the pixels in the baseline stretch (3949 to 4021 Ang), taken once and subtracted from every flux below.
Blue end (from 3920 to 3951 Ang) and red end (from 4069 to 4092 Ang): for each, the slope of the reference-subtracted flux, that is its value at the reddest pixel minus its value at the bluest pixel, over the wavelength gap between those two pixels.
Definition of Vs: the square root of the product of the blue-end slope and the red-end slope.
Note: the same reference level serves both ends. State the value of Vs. 0.20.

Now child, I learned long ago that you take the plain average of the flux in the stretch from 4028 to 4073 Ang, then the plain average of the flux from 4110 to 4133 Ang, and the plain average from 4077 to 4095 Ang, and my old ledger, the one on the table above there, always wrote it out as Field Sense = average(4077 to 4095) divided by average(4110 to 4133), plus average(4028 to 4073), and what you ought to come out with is 47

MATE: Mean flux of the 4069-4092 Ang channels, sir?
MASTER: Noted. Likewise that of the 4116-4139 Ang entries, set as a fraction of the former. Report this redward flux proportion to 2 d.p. 1.04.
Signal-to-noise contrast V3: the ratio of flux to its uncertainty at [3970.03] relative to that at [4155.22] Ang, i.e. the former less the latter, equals -14.0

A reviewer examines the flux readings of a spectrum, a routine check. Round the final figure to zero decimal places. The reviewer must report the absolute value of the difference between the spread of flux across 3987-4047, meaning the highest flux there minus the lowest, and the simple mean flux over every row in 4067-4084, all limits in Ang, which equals 32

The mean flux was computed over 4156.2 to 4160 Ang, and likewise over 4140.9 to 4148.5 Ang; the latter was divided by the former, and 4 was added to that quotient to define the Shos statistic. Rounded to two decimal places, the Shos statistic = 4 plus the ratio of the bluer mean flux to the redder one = 4.97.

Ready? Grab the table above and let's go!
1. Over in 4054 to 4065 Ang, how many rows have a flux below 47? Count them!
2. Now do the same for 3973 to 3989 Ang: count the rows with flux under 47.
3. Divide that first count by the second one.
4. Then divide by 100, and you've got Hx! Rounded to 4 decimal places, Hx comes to 0.0067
